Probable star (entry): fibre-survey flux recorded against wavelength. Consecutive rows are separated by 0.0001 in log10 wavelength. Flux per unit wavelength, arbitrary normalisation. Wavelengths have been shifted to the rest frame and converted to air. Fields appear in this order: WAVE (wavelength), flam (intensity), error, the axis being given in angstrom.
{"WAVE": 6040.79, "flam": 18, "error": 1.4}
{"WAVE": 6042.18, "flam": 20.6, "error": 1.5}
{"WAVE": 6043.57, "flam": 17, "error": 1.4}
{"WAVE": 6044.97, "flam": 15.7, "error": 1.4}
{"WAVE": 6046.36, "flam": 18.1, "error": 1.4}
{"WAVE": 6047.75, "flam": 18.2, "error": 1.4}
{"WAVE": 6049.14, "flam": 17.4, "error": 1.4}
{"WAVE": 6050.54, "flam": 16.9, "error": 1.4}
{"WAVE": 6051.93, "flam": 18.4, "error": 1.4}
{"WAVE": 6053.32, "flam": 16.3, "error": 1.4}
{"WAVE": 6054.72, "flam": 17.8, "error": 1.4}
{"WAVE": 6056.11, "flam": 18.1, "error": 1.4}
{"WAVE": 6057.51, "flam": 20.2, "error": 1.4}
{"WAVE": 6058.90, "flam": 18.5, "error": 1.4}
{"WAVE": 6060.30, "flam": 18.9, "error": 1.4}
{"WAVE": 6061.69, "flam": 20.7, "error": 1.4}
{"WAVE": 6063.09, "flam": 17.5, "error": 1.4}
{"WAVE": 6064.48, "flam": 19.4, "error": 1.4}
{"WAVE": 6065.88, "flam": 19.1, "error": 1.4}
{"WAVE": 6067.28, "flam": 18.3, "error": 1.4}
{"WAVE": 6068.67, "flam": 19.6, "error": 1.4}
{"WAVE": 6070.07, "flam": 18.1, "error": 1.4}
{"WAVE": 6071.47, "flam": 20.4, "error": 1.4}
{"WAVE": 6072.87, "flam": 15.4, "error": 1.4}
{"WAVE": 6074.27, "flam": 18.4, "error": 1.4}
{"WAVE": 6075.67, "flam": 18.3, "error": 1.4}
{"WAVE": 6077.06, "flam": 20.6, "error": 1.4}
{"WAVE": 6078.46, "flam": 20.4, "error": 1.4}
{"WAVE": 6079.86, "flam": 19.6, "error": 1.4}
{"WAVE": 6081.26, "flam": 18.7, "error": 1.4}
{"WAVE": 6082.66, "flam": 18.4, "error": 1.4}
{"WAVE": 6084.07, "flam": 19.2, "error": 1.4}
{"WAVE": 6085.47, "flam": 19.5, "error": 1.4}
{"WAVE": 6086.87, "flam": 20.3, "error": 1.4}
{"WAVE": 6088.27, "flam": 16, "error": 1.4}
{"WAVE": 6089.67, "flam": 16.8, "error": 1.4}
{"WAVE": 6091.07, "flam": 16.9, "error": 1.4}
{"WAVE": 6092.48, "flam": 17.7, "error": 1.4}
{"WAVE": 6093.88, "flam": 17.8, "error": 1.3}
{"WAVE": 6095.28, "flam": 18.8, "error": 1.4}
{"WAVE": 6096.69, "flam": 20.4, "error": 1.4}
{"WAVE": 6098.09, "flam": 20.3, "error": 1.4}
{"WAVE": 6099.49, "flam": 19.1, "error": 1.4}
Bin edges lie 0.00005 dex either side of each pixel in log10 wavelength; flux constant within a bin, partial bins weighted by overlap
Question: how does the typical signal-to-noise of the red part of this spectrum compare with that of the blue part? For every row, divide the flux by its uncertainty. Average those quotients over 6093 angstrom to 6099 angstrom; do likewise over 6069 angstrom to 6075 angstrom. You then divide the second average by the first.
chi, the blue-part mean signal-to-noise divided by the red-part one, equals 0.92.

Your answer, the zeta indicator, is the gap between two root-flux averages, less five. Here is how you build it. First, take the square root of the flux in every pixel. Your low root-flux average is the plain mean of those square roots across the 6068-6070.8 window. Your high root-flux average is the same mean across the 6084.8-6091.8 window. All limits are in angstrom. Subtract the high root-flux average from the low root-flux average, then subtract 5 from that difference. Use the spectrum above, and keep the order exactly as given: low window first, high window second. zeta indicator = -4.89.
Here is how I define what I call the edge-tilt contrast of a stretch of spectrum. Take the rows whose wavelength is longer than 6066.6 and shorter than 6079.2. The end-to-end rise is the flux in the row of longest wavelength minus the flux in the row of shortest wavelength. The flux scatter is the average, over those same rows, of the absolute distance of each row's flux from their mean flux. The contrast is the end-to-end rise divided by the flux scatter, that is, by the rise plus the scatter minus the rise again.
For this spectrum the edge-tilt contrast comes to 1.7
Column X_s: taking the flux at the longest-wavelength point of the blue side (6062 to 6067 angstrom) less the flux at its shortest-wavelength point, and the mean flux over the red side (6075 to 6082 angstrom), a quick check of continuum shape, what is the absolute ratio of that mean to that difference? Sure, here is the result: 12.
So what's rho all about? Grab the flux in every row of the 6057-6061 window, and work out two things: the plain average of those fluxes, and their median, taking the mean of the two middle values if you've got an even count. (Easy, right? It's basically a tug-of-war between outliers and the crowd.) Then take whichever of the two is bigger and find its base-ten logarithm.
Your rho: 1.28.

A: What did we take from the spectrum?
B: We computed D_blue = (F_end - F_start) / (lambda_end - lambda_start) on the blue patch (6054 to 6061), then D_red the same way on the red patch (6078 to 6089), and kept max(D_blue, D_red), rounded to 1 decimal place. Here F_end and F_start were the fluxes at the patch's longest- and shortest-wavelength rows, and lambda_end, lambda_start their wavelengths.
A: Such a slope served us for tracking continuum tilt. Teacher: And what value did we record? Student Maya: 0.2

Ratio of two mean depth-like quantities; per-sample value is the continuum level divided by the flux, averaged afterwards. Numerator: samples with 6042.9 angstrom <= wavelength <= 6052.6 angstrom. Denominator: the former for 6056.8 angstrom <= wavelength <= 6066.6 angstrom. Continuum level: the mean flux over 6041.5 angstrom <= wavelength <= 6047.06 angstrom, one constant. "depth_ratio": 1.10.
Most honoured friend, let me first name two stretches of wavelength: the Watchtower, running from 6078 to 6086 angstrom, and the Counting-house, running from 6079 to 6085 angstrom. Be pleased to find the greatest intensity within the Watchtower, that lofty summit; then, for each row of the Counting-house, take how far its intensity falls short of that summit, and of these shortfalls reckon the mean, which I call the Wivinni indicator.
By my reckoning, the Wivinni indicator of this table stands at 1.4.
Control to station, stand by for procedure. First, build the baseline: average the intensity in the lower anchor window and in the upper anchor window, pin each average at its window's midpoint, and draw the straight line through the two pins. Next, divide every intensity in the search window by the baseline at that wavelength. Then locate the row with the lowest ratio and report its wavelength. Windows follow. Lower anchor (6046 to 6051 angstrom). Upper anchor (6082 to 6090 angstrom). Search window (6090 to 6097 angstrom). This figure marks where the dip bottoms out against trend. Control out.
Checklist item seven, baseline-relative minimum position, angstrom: 6091.07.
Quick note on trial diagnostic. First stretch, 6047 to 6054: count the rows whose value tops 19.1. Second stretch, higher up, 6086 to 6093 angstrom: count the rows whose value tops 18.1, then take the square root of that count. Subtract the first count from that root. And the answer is 1.0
